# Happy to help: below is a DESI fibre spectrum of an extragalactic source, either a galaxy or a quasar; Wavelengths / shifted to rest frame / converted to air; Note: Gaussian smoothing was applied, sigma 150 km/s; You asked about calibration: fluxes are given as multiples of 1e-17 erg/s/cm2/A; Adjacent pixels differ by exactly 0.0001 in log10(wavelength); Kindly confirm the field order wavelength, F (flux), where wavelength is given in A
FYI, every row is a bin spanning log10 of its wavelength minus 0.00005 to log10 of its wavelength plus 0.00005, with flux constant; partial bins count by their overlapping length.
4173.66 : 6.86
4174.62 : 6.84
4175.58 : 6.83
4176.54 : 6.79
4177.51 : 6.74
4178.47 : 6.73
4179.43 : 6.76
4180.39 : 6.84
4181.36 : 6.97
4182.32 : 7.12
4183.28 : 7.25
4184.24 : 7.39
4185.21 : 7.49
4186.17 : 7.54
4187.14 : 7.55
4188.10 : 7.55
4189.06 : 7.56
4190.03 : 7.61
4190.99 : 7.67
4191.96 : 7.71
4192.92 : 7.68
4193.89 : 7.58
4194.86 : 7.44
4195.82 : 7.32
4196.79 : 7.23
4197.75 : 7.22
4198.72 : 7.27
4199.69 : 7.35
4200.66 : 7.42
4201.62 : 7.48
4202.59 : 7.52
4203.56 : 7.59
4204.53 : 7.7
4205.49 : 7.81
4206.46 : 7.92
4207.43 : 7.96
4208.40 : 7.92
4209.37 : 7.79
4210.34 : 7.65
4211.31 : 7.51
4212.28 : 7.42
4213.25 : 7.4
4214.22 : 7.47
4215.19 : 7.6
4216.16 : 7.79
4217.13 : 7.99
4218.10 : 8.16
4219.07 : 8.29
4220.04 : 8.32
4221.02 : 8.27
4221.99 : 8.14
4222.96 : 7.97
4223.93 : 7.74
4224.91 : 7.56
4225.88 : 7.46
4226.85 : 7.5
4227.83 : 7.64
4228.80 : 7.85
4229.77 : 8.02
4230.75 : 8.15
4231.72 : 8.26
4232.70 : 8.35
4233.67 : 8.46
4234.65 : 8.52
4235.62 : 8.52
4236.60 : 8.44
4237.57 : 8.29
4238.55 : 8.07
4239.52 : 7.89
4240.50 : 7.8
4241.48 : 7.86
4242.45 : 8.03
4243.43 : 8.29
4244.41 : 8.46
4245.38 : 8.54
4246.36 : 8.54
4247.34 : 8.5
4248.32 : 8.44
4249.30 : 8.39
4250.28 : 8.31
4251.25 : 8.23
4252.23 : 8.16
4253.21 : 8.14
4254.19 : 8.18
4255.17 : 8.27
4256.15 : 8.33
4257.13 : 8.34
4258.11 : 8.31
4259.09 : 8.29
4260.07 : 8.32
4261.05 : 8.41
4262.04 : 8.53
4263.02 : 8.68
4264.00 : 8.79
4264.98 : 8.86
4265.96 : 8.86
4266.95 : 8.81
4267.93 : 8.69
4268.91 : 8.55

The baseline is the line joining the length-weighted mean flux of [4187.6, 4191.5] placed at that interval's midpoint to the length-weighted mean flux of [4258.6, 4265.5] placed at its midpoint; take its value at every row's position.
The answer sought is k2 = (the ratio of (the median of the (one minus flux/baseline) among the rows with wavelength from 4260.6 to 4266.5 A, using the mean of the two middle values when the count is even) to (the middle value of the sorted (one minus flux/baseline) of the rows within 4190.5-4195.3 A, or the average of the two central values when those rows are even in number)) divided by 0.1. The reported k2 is 45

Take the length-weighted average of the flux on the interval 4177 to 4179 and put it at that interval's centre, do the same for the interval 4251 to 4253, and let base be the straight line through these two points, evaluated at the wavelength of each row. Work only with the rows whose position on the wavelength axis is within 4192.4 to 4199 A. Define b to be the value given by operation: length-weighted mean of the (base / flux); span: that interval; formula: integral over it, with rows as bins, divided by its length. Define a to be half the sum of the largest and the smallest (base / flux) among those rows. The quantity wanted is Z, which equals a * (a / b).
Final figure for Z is 0.942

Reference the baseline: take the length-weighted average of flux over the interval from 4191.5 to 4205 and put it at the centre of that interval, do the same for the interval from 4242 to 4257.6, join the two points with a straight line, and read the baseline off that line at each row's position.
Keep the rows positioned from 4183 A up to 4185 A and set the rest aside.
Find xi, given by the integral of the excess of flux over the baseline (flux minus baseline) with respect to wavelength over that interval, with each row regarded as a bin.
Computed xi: 0.2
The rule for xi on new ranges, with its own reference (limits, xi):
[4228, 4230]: -0.2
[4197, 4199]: -0.4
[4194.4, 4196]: 0.0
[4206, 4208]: 0.7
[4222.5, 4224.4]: -0.1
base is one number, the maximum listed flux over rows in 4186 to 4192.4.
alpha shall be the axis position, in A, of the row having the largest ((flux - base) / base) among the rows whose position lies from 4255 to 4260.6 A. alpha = 4257.13 A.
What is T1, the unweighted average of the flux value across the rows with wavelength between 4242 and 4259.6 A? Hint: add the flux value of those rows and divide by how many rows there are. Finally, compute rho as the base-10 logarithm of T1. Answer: 0.920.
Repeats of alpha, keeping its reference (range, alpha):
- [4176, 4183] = 4182.32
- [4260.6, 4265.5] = 4264.98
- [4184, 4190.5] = 4190.03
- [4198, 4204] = 4203.56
